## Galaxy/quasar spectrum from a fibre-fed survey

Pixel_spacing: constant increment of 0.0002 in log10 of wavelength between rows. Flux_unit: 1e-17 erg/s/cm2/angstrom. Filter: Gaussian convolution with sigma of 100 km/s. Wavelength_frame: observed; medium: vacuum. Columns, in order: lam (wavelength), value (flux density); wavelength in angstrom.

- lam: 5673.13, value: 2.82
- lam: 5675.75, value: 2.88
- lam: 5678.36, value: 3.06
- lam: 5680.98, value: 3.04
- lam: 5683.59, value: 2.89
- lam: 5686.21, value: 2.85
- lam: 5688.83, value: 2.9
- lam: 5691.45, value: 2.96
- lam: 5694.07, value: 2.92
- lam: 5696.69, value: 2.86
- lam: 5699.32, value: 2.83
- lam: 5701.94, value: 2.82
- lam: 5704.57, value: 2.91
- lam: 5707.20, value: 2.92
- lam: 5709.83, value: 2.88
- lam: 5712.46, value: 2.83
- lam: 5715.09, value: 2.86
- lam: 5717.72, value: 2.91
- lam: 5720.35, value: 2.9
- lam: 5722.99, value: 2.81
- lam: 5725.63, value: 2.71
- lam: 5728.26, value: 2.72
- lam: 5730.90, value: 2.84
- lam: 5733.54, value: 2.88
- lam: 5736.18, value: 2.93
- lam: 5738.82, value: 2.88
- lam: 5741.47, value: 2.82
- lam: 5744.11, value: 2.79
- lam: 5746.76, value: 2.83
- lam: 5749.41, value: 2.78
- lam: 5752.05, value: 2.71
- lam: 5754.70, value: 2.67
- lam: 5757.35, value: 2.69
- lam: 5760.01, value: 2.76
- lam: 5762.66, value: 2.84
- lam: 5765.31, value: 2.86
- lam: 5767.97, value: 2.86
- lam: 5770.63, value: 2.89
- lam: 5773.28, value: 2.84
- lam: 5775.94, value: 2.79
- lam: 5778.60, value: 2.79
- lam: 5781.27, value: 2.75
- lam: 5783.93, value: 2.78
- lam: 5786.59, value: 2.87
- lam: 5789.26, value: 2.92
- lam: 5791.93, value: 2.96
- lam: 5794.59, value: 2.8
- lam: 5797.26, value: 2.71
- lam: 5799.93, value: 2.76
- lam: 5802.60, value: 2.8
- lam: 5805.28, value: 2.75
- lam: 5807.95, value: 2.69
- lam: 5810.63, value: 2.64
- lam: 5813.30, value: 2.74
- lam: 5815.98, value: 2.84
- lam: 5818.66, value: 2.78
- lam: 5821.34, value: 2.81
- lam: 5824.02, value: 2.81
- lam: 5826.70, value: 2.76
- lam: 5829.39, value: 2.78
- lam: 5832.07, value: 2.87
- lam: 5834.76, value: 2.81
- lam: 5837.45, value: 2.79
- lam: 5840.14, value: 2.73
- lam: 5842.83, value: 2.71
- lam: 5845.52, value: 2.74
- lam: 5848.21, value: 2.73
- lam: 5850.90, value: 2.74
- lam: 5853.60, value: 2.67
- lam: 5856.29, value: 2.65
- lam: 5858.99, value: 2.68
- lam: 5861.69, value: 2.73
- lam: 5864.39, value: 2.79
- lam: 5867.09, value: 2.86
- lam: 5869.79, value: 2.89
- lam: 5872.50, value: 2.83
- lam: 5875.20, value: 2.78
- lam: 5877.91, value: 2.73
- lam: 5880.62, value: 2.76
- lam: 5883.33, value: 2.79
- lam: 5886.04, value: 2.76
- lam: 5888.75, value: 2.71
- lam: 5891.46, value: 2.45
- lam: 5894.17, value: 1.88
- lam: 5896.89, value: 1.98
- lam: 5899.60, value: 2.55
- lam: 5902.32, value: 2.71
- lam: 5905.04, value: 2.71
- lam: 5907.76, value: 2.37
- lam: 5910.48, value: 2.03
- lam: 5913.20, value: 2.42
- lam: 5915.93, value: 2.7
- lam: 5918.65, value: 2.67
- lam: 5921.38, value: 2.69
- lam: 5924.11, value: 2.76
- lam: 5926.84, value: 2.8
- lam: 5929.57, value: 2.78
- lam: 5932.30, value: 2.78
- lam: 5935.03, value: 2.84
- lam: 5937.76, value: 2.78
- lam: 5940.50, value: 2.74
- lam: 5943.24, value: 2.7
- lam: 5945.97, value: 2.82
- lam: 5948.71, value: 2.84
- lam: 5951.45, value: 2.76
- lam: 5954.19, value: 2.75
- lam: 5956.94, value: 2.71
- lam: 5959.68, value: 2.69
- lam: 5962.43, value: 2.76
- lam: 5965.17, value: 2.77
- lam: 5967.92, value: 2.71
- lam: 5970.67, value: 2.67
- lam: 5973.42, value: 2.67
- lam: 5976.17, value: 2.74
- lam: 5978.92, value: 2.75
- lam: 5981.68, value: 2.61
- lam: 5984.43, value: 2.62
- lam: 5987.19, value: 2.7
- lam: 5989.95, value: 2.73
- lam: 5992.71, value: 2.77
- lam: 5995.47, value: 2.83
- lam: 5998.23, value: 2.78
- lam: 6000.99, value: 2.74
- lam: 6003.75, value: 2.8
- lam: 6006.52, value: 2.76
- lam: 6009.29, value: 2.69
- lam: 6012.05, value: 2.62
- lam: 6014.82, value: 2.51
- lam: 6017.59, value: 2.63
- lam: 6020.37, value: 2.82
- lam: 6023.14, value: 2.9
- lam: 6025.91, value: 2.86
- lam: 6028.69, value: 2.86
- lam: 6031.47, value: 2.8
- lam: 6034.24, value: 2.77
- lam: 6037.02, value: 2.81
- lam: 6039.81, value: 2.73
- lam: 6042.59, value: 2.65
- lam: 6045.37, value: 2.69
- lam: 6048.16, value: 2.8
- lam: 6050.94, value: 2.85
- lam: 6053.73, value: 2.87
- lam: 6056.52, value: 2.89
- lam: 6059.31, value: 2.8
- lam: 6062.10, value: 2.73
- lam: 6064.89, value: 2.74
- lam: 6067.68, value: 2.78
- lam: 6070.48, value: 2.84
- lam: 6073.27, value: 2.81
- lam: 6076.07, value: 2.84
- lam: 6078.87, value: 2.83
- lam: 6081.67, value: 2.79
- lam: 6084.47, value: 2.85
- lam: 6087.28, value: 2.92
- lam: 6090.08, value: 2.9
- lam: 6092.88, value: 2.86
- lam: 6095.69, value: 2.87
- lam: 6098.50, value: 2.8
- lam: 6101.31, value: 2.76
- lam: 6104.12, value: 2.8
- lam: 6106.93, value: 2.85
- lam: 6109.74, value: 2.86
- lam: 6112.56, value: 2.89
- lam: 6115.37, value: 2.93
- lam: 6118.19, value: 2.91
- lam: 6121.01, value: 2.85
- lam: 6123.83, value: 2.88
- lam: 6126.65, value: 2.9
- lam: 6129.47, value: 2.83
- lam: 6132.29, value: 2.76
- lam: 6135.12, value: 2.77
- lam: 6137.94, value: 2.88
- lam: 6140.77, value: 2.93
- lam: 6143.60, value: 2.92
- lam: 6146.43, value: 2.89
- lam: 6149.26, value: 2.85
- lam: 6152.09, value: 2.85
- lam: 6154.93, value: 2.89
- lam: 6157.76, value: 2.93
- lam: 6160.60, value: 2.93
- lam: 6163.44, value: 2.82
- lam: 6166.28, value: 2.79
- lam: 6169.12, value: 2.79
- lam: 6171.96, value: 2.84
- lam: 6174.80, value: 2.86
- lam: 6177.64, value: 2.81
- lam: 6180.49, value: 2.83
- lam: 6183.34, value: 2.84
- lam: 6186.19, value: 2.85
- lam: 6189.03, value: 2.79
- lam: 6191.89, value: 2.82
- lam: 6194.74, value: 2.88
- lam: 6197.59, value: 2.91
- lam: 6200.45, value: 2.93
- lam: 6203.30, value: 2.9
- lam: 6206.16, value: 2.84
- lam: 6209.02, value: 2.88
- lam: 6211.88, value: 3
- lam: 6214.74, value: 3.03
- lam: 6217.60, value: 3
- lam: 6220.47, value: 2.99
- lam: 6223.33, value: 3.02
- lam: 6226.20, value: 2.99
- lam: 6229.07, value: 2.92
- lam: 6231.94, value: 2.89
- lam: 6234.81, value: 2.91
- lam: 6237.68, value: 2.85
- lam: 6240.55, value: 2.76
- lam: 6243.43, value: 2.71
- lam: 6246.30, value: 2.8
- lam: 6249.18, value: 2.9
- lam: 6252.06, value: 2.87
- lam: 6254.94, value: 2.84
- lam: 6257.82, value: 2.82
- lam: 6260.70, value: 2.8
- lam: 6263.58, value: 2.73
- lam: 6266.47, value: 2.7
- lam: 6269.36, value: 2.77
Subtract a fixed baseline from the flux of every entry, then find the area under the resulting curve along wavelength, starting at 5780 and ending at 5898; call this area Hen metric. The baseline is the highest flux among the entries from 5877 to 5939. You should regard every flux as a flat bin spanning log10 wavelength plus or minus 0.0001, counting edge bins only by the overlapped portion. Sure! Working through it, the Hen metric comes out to -13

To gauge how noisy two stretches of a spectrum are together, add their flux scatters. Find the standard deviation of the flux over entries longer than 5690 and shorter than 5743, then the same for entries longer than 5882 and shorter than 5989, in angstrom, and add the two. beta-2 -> 0.29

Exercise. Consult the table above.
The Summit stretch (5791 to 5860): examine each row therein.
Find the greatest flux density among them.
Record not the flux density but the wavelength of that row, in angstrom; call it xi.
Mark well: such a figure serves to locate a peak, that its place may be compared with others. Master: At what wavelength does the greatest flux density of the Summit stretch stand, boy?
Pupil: 5791.93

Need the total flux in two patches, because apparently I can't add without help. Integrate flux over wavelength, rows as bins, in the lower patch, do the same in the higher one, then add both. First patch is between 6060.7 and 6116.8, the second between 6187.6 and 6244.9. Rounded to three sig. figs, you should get 325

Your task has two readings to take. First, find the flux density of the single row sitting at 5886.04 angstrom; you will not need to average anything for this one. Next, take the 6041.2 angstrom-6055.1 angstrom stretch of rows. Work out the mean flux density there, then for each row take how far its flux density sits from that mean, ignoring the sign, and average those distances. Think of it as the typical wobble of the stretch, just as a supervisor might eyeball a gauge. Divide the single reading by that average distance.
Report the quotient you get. 34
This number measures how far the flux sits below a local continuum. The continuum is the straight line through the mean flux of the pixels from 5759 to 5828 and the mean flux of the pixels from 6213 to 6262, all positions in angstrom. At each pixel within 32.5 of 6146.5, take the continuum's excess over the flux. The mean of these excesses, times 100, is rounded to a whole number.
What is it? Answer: 1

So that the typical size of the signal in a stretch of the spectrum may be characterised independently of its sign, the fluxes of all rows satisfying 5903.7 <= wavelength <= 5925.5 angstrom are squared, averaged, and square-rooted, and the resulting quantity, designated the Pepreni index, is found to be 2.55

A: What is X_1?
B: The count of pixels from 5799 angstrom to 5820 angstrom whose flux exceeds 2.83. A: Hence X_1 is 1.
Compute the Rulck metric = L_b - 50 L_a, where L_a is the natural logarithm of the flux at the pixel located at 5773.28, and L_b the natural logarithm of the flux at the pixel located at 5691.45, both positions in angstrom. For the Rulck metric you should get -51.1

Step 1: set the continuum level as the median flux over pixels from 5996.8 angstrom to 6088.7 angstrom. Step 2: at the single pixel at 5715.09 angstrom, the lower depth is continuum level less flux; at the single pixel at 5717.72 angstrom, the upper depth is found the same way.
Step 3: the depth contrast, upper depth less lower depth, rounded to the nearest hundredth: -0.05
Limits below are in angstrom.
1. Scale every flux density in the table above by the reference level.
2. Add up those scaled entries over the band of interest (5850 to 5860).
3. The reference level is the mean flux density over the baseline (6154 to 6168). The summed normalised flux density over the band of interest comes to 3.74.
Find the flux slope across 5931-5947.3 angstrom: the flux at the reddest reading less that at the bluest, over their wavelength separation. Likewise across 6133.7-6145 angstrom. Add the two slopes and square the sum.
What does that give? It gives 0.0004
